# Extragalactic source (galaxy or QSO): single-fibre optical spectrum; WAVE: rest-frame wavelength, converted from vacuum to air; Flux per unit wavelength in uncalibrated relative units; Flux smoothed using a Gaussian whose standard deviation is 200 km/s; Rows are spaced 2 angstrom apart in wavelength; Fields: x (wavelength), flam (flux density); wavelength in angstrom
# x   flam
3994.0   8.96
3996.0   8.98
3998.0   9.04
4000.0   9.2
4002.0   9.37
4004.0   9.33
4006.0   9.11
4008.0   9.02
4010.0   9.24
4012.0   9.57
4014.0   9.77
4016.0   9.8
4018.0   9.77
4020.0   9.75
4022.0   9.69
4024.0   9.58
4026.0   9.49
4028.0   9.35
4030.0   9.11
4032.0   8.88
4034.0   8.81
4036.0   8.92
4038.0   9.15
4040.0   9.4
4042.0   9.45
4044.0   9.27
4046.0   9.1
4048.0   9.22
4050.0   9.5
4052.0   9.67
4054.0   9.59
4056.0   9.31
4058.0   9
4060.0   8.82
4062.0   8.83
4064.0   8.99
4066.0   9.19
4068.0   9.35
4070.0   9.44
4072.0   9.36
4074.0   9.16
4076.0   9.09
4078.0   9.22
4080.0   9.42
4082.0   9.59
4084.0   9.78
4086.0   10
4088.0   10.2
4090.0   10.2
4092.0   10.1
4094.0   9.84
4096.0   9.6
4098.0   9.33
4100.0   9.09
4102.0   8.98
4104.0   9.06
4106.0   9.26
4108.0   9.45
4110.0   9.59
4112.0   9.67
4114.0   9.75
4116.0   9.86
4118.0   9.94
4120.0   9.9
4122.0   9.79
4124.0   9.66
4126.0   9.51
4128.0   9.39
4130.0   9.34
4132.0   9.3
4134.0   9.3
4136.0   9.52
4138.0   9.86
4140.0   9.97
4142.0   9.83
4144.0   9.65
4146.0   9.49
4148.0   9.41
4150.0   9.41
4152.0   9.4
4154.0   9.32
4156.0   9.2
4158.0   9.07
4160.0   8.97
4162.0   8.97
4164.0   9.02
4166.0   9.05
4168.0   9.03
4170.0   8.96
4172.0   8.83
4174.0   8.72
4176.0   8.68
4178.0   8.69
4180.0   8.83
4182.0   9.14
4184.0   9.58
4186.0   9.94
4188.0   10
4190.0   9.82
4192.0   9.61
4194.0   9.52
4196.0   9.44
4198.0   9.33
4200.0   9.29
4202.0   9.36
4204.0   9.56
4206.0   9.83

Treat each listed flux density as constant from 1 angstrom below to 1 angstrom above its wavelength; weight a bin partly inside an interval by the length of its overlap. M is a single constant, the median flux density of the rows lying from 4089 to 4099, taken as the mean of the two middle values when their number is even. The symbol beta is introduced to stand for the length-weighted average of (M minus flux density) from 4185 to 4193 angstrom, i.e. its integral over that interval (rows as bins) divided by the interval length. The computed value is 0.00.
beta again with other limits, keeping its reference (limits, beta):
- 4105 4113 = 0.35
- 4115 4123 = -0.03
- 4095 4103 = 0.59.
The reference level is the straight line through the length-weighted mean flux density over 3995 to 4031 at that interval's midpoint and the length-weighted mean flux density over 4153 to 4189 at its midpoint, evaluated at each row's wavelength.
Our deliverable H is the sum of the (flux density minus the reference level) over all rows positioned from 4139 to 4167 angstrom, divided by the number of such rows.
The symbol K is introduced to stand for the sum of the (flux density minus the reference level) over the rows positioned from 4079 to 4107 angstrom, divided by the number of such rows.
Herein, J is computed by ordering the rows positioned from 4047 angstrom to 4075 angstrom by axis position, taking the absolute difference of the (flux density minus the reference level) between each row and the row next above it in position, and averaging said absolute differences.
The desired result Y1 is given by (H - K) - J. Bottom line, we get -0.3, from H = 0.20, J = 0.17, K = 0.351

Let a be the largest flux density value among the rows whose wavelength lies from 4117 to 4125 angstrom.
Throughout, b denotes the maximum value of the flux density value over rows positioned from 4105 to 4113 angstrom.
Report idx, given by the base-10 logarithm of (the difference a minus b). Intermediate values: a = 9.94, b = 9.67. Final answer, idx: -0.6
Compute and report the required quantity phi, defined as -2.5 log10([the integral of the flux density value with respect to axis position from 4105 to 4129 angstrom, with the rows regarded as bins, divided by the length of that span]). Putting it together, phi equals -2.46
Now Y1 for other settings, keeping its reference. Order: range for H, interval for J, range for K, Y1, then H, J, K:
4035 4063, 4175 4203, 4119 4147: -0.7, -0.10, 0.16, 0.428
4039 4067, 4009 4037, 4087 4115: -0.6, -0.09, 0.13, 0.342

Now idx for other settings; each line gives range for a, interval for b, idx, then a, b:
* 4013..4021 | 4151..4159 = -0.4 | 9.8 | 9.4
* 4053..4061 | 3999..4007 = -0.7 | 9.59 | 9.37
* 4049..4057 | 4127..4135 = -0.6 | 9.67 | 9.39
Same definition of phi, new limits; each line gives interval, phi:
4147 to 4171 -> -2.40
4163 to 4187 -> -2.39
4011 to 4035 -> -2.44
